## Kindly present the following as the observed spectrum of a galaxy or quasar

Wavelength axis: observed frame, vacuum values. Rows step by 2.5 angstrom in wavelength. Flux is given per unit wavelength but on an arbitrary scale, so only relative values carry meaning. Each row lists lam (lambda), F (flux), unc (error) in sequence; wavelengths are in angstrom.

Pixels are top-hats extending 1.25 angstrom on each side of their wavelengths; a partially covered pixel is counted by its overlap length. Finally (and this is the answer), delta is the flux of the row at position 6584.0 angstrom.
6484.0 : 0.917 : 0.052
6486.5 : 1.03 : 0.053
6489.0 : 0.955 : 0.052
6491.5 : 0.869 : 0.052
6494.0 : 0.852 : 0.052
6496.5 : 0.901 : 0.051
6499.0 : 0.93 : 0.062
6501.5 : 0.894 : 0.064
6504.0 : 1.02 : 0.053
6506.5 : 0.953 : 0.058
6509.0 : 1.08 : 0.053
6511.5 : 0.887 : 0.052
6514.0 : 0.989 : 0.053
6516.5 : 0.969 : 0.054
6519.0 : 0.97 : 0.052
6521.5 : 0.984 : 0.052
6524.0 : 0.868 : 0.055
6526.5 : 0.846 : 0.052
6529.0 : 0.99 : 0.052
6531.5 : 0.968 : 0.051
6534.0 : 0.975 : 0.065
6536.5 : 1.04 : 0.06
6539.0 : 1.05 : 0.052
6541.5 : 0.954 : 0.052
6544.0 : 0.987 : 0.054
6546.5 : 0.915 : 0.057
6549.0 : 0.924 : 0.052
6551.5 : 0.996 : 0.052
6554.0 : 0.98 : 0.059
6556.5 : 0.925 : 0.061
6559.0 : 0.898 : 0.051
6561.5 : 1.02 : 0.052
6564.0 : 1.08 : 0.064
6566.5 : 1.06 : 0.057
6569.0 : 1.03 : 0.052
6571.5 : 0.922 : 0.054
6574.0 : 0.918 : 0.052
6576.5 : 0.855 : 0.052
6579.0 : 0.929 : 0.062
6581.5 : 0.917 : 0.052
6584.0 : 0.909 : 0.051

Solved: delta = 0.909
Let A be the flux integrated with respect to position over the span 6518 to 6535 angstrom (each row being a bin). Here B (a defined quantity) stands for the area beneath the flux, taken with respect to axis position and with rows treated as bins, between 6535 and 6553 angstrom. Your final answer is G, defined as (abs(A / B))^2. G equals 0.82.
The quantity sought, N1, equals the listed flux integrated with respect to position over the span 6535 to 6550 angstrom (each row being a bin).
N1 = 14.7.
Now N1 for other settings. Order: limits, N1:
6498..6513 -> 14.4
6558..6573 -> 15.0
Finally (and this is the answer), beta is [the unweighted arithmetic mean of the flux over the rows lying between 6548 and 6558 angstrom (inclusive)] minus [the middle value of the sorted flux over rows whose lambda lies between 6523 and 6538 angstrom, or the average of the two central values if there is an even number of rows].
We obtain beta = -0.02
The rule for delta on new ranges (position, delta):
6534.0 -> 0.975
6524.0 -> 0.868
